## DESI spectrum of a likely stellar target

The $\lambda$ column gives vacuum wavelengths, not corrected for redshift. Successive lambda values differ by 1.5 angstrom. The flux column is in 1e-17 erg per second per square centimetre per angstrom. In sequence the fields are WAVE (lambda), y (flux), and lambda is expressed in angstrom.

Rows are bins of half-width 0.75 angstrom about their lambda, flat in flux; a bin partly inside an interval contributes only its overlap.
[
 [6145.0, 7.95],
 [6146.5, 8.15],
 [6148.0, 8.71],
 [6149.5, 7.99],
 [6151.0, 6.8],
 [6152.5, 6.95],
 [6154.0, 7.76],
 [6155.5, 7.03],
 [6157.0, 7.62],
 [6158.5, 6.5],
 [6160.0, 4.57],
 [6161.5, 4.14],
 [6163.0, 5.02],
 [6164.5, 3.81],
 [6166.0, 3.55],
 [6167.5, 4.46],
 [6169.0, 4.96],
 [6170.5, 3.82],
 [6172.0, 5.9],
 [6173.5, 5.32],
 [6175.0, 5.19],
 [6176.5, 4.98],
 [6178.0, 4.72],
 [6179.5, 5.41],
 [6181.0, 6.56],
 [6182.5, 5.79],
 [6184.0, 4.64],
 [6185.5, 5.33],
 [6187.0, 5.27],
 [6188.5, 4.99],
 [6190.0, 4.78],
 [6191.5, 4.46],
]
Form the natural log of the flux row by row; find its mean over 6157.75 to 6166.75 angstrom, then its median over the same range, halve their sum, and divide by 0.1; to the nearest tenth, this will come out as 14.9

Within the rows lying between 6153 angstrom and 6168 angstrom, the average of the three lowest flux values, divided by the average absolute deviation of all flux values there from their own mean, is 3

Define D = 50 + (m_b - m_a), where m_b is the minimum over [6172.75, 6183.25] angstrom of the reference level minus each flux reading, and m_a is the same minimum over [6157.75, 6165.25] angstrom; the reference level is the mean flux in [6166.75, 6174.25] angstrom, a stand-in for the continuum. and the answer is 49.9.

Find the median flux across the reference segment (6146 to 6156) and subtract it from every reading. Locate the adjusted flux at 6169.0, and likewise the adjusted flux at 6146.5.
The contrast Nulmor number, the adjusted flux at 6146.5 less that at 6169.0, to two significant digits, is 3.2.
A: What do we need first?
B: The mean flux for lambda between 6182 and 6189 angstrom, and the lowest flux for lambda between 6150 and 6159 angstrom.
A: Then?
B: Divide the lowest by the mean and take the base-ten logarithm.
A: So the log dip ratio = 0.10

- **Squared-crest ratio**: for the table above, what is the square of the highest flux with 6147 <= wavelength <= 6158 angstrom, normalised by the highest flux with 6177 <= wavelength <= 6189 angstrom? 12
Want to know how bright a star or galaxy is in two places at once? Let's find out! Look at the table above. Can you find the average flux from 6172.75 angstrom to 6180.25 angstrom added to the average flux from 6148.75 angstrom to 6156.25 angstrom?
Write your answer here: 12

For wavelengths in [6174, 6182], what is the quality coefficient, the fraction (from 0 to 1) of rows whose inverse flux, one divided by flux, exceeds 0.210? 0.20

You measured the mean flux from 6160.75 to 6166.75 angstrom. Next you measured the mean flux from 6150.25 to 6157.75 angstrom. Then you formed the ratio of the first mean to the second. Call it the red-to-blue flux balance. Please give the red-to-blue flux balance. 0.57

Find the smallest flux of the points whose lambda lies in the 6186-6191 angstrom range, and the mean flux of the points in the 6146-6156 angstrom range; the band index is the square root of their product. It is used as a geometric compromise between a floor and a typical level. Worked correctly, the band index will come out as 6.0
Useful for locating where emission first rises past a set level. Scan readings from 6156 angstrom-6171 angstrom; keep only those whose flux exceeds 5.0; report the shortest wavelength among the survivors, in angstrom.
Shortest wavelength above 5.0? 6157.0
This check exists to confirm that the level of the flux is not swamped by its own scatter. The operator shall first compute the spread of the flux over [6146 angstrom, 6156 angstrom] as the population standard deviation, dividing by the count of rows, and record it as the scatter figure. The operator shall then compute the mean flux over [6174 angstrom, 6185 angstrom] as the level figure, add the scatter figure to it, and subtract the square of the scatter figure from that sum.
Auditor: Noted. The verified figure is 5.55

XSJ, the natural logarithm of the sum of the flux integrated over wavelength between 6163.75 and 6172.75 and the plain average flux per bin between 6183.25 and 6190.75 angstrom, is 3.80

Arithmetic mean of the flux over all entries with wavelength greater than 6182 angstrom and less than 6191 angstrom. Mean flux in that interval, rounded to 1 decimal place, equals 5.1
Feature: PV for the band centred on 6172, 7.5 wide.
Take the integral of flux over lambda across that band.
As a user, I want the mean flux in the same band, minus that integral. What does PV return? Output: -33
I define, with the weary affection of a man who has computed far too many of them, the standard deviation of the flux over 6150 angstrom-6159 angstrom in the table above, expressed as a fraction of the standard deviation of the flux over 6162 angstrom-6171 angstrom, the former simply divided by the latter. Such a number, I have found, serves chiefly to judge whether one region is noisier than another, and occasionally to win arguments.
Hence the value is 0.77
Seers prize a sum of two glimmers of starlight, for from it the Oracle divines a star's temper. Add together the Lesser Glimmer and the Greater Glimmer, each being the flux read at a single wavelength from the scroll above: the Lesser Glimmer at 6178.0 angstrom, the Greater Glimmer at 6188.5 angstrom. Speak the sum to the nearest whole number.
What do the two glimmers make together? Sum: 10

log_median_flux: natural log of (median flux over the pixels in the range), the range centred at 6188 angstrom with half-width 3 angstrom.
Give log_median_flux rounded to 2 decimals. 1.64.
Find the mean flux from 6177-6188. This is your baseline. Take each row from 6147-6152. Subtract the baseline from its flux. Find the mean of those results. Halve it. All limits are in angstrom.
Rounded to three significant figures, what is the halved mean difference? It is 1.22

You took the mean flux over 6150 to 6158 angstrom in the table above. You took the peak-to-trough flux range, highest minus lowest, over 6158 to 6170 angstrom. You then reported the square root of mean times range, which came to 4.6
